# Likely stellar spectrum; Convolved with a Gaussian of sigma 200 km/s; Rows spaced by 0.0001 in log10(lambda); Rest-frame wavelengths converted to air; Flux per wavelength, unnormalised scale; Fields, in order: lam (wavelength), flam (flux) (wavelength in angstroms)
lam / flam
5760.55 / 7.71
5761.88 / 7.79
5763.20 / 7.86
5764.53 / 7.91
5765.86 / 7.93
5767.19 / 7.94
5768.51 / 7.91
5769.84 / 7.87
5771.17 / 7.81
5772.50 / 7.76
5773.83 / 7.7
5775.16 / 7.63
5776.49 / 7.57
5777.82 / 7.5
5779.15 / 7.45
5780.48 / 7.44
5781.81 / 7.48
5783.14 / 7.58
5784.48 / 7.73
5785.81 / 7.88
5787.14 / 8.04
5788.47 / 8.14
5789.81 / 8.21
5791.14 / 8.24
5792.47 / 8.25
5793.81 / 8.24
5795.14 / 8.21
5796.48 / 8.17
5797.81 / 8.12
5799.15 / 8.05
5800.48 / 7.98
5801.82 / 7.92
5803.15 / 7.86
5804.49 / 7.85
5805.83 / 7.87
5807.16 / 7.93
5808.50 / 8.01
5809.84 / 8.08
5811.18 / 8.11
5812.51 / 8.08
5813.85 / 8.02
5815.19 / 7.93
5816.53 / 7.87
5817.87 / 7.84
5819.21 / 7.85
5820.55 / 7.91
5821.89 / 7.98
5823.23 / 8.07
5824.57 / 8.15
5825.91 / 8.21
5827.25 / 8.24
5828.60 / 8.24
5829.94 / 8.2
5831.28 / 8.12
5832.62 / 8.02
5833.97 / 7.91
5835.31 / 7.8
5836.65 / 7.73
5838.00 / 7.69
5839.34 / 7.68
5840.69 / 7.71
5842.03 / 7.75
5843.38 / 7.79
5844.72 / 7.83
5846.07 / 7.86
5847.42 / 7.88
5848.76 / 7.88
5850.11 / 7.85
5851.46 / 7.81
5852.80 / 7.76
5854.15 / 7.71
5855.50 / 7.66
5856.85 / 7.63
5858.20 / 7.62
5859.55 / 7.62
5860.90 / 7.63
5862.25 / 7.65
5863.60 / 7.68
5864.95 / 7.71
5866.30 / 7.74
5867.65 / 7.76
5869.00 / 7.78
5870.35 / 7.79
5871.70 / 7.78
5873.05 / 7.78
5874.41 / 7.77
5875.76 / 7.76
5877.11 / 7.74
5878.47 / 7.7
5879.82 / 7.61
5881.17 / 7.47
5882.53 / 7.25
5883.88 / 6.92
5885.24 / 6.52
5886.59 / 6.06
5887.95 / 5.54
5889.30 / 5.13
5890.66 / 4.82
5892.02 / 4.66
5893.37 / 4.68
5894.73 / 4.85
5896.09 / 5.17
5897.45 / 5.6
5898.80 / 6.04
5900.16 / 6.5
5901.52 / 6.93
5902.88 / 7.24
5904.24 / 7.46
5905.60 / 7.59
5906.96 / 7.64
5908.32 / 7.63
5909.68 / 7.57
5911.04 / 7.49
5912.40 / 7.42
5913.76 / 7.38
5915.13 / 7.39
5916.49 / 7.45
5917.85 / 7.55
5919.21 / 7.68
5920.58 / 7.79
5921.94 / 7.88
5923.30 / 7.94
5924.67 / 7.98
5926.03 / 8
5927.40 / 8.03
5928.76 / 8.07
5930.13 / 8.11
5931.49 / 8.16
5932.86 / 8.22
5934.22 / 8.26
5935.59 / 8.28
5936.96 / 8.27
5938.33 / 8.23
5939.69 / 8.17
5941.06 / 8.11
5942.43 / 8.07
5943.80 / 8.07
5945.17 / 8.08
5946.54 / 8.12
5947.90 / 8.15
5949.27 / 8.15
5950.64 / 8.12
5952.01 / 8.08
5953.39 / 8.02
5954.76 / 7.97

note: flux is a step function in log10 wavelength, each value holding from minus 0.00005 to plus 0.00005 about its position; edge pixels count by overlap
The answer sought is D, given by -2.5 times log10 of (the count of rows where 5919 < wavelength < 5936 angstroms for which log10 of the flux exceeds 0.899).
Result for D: -2.5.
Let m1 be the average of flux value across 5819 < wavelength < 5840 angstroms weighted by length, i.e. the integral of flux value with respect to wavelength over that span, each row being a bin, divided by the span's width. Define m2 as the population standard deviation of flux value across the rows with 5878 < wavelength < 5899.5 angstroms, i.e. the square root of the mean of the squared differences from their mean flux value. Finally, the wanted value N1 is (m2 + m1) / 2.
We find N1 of 4.5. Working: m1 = 8.0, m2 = 1.07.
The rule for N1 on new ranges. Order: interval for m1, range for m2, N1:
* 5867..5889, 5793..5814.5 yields 3.7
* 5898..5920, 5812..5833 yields 3.7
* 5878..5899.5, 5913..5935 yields 3.1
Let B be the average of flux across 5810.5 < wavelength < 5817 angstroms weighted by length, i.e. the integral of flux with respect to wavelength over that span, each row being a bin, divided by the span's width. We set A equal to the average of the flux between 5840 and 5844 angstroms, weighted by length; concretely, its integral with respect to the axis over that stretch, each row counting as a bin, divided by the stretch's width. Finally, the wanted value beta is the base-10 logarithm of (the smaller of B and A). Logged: 0.889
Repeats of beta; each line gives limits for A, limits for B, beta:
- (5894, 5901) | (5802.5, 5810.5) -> 0.752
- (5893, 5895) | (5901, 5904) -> 0.677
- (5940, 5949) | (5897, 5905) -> 0.824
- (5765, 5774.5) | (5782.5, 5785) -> 0.882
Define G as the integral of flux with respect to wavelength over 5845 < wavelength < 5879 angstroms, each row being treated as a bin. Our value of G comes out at 263.2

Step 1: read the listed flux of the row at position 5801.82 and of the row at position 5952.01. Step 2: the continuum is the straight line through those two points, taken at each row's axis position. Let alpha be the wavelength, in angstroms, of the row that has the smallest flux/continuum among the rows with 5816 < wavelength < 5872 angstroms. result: 5859.55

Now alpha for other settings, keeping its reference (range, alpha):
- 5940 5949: 5943.80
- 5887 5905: 5892.02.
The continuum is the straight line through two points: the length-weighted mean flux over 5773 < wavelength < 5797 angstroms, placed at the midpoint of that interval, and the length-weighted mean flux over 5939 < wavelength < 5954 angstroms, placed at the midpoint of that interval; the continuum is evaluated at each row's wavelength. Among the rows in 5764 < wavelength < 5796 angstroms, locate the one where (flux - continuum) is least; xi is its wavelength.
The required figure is 5780.48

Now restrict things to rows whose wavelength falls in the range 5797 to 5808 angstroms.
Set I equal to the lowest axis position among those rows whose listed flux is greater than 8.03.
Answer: 5797.81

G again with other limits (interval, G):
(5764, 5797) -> 259.4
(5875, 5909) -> 221.1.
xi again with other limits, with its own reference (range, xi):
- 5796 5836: 5835.31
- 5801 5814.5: 5804.49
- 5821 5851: 5839.34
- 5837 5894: 5892.02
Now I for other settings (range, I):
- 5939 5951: 5939.69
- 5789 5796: 5789.81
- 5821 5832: 5823.23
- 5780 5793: 5787.14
